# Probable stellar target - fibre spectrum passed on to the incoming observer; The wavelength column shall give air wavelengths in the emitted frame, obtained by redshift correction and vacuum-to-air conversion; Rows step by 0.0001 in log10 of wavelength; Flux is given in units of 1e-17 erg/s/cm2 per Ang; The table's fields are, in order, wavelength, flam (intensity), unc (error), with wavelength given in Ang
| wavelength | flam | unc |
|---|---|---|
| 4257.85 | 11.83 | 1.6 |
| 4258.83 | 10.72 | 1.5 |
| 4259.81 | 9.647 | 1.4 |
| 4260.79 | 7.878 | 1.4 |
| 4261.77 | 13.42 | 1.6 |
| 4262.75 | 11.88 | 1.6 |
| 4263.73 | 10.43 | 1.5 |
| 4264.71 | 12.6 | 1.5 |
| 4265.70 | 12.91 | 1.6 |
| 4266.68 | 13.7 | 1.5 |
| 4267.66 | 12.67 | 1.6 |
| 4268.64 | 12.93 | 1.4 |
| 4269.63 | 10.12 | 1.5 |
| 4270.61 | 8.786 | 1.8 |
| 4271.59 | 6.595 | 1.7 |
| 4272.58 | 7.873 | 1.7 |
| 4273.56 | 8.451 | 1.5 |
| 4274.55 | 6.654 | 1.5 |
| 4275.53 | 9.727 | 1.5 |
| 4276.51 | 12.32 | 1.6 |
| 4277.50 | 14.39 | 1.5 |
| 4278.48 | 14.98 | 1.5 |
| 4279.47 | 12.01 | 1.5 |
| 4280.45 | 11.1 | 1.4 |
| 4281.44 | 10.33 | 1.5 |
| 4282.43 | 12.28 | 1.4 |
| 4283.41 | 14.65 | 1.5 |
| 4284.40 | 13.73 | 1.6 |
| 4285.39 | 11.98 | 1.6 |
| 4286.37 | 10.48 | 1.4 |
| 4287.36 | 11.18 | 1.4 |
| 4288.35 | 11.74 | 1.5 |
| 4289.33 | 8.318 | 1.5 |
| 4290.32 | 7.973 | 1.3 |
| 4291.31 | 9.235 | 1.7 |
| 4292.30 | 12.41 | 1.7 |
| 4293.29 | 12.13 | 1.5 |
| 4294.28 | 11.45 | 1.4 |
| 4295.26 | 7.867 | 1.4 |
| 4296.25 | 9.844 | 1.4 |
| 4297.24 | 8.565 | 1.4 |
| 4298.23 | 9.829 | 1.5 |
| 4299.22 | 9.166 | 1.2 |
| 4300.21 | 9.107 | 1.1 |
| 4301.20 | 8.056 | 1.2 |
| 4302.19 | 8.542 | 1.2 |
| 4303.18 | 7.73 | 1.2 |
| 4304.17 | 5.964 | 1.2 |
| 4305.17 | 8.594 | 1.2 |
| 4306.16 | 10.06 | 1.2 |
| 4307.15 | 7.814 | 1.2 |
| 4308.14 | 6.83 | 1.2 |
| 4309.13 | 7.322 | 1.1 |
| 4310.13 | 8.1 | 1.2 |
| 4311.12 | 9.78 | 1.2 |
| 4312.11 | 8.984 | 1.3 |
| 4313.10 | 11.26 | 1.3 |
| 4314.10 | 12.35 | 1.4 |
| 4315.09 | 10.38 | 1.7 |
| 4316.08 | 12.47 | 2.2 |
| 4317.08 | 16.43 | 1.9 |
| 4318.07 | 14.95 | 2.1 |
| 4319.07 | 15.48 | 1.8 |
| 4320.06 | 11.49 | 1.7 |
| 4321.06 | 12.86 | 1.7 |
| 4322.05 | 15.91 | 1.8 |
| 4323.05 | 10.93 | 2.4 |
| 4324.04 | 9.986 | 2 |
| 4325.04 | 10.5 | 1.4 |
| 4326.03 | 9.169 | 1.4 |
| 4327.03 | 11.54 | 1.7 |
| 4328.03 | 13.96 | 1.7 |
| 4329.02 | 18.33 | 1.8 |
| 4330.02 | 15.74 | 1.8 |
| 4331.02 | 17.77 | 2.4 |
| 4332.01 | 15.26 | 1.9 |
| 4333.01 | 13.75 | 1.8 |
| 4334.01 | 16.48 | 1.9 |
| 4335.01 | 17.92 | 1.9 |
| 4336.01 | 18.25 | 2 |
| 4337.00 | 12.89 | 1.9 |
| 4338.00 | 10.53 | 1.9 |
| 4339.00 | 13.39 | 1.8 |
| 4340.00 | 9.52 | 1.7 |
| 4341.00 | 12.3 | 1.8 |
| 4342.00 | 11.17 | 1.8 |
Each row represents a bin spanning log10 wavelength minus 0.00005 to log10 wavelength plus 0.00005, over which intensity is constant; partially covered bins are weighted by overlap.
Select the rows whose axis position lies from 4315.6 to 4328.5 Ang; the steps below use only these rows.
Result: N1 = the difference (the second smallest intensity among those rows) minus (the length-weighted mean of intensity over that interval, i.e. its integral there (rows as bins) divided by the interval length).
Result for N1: -2.7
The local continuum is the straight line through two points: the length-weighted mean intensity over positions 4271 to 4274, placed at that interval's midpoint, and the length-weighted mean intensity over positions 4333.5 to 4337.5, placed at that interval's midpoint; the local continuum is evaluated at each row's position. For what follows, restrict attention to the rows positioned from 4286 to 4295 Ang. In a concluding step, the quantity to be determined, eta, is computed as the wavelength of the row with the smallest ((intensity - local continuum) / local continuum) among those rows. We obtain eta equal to 4290.32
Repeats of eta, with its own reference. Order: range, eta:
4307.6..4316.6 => 4308.14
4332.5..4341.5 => 4340.00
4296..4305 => 4304.17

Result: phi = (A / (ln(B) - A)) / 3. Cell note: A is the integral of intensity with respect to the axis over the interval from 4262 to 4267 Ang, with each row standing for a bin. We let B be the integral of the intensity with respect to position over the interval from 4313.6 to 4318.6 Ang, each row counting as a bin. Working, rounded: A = 62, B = 67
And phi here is -0.358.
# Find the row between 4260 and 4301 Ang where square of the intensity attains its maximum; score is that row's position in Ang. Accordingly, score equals 4278.48 Ang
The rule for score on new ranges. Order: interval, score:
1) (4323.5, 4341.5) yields 4329.02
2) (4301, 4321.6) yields 4317.08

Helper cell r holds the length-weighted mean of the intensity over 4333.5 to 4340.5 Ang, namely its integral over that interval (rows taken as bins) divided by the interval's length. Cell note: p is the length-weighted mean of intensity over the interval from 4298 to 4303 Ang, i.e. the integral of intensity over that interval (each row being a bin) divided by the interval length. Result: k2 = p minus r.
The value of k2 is -5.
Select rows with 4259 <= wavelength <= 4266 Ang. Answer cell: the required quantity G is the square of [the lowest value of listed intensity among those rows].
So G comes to 62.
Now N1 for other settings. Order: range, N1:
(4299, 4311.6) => -1.4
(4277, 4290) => -1.7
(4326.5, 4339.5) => -3.5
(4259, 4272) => -3.2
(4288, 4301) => -1.8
